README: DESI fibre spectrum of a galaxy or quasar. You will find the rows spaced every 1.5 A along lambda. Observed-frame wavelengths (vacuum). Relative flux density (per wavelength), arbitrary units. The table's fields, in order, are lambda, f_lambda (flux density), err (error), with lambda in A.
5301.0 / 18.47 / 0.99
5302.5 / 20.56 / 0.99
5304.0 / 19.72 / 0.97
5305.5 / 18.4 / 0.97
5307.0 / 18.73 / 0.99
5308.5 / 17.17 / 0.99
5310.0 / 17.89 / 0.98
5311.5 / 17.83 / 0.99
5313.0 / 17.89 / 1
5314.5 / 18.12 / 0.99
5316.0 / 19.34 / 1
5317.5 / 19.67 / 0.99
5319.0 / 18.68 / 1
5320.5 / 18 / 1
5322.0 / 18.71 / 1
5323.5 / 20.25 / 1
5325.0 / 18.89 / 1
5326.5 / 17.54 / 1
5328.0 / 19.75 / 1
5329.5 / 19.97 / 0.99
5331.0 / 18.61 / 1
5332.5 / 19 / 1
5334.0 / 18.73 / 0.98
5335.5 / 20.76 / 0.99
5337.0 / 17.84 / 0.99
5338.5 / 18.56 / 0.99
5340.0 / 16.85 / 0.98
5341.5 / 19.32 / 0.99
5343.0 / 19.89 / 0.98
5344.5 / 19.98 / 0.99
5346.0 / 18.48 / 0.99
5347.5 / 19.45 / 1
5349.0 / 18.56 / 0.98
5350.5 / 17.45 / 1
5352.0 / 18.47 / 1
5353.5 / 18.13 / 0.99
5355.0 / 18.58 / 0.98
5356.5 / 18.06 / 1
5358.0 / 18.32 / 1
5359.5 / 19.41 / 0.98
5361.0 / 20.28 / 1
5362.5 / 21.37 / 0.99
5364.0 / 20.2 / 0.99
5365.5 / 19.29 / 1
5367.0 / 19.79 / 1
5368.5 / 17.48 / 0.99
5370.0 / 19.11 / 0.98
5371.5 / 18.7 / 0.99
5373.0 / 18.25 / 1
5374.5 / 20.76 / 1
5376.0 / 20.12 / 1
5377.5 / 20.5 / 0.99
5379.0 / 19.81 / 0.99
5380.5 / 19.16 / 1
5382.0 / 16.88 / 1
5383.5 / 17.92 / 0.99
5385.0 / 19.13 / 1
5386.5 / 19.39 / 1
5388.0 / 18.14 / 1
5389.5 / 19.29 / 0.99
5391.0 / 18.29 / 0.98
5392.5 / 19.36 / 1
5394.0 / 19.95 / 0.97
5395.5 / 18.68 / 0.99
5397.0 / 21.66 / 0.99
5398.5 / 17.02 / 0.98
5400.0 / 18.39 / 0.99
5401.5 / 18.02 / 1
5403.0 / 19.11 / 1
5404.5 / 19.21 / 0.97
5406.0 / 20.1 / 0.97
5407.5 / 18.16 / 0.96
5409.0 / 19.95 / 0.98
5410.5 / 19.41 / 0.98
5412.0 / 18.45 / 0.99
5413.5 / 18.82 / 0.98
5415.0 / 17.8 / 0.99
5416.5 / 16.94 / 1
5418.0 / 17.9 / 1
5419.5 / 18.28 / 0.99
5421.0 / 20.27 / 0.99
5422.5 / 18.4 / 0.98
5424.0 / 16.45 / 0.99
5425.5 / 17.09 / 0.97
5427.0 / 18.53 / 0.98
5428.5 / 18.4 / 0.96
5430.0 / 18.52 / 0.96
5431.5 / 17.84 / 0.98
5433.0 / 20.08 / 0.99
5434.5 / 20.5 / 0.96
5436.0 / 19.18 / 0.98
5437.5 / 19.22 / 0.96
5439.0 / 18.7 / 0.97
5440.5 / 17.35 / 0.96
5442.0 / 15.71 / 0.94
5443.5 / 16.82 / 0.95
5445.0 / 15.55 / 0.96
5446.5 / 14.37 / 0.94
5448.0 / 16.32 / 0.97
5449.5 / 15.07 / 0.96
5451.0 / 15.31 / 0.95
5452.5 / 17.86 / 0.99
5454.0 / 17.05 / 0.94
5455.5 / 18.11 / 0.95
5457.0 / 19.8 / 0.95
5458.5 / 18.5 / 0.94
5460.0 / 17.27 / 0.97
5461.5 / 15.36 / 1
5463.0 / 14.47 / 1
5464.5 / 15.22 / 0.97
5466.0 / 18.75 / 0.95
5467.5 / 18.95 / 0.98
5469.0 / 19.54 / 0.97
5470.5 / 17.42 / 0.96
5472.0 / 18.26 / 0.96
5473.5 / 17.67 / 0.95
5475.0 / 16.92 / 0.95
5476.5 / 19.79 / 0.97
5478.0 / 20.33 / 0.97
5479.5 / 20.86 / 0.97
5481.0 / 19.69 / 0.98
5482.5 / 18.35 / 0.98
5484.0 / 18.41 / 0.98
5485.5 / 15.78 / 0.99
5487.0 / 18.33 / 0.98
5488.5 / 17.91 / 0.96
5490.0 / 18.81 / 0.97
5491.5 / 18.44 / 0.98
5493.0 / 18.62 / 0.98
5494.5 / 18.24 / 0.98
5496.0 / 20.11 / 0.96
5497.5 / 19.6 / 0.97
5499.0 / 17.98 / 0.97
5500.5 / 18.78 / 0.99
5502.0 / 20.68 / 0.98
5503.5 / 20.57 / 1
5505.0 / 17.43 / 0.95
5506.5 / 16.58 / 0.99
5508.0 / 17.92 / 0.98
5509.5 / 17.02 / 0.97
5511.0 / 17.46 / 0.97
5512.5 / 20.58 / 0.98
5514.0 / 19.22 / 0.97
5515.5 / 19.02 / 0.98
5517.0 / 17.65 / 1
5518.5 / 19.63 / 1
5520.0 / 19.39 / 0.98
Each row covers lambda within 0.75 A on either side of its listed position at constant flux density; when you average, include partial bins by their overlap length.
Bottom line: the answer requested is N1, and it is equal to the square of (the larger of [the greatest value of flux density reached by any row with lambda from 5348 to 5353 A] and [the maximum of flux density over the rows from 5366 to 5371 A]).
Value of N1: 392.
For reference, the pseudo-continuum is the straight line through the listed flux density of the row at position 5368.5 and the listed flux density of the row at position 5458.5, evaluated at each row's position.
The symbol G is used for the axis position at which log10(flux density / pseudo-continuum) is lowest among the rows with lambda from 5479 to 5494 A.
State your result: 5485.5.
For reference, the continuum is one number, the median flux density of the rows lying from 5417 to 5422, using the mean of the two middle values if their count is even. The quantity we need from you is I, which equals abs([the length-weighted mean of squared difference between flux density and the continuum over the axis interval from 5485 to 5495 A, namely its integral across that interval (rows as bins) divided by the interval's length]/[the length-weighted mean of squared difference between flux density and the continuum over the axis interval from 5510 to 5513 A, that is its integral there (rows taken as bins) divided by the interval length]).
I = 0.3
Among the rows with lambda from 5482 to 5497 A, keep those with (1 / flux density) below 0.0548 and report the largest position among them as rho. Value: 5496.0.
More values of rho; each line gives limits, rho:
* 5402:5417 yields 5413.5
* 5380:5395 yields 5394.0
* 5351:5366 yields 5365.5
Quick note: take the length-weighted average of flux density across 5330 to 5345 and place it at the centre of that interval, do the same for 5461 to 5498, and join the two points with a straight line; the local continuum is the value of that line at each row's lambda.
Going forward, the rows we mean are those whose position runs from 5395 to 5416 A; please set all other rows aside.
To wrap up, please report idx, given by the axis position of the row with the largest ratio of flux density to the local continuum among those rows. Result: 5397.0 A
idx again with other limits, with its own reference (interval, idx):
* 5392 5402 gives 5397.0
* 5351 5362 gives 5361.0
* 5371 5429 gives 5397.0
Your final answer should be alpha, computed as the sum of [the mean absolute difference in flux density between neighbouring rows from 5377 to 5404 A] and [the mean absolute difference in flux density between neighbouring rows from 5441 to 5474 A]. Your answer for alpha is 2.6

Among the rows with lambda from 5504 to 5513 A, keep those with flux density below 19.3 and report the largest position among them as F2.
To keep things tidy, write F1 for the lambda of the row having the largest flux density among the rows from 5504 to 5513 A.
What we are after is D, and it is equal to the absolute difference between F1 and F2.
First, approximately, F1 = 5512.5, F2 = 5511.0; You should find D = 1.5 A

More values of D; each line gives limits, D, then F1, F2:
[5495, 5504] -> 1.5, 5502.0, 5500.5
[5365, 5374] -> 6.0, 5367.0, 5373.0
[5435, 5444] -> 6.0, 5437.5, 5443.5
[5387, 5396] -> 1.5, 5394.0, 5395.5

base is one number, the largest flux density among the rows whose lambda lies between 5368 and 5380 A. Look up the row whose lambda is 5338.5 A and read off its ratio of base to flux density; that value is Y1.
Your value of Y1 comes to 1.12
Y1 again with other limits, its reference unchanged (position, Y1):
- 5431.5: 1.16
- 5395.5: 1.11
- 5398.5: 1.22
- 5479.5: 1.00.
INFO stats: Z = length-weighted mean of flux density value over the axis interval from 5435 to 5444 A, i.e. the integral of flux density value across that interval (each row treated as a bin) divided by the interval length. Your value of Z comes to 17.9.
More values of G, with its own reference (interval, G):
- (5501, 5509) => 5506.5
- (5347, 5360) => 5350.5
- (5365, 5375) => 5368.5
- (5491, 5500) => 5499.0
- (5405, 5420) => 5416.5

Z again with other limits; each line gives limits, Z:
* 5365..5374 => 18.8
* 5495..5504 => 19.6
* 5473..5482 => 19.2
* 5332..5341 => 18.6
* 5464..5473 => 18.1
